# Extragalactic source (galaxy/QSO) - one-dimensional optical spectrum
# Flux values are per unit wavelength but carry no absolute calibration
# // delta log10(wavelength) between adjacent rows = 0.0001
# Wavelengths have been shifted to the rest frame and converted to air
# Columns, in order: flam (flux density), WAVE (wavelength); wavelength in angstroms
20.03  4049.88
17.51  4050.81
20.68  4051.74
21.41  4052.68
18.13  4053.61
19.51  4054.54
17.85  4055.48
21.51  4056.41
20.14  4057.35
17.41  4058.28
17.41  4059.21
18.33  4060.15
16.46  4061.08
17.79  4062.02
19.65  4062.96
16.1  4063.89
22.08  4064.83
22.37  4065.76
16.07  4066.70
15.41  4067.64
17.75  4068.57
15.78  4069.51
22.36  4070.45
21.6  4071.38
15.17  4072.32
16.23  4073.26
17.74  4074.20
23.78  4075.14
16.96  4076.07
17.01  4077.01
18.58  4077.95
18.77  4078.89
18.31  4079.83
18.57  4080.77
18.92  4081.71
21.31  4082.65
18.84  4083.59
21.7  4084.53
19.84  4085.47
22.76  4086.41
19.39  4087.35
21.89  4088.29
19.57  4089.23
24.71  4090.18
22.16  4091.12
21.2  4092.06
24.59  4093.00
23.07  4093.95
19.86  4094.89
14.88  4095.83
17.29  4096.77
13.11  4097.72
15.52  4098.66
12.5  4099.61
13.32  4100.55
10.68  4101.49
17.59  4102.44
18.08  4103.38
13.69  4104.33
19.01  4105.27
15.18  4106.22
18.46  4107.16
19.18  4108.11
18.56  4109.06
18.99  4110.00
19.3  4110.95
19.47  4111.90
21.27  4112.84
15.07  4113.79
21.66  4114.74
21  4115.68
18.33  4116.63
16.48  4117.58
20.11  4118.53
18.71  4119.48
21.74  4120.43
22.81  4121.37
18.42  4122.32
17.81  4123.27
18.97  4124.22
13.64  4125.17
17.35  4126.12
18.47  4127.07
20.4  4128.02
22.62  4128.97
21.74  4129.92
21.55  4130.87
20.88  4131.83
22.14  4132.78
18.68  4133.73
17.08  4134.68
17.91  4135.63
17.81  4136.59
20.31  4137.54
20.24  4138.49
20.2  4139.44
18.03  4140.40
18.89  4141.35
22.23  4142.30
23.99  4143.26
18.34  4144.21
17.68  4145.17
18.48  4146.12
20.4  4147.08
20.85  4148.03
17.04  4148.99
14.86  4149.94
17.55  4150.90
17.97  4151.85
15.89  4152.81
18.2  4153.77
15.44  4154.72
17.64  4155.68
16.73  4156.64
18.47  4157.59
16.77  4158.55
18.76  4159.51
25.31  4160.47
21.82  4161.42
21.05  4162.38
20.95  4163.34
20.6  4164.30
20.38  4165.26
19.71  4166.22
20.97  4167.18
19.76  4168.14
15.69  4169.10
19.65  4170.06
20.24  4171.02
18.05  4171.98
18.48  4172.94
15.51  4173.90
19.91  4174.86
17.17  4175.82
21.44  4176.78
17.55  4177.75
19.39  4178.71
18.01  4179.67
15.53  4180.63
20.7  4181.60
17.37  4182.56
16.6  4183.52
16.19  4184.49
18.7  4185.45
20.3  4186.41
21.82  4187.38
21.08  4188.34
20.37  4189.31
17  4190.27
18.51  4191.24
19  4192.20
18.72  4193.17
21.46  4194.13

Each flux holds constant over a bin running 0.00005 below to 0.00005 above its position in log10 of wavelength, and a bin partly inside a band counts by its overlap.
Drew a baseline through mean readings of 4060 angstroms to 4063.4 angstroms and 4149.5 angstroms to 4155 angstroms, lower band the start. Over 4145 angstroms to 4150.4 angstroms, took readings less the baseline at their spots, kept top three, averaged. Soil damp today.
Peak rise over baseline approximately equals 3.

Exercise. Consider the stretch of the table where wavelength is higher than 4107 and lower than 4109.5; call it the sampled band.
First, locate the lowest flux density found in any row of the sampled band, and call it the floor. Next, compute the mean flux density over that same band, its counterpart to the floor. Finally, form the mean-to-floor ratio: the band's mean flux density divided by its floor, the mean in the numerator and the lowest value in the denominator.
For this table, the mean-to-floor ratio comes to 1.01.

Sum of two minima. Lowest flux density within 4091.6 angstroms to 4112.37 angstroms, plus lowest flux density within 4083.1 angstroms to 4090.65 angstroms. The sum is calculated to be 29.5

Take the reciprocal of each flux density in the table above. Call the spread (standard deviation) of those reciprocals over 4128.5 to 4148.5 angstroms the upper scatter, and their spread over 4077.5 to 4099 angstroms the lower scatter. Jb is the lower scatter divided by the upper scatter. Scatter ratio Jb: 1.8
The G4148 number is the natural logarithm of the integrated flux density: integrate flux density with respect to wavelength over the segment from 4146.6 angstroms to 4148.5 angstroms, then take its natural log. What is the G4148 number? 3.67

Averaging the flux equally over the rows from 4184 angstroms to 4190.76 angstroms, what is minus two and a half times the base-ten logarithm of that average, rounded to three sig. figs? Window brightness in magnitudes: -3.22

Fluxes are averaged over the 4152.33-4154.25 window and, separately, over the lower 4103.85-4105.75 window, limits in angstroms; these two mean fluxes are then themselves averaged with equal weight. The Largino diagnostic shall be 16.7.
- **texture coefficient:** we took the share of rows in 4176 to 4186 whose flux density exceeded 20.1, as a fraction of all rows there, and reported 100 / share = 500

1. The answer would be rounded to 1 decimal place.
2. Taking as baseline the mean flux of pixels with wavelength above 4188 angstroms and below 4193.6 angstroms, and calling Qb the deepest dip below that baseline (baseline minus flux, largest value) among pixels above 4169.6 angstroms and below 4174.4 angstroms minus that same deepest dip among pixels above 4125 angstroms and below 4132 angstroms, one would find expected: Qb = -1.9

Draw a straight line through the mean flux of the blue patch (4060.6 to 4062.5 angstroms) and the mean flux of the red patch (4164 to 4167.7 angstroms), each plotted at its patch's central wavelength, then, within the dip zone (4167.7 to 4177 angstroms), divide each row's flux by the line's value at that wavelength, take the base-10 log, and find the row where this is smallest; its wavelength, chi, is 4173.90 angstroms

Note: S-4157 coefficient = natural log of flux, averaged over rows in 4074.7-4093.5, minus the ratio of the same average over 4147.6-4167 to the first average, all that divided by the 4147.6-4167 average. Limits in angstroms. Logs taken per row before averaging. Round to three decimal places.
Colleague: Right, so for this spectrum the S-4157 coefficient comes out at 0.697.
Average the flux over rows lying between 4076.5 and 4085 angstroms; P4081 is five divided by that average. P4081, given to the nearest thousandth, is 0.262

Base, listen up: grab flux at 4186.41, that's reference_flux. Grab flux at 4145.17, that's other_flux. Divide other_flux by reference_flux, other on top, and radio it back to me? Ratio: 0.87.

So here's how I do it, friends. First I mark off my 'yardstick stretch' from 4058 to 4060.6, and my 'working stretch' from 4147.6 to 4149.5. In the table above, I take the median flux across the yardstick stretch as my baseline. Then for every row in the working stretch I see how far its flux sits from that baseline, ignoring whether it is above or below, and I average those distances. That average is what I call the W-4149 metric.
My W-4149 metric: 1.9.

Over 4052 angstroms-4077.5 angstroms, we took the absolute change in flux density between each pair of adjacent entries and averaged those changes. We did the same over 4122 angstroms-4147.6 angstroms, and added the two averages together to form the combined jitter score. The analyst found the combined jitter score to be 4.43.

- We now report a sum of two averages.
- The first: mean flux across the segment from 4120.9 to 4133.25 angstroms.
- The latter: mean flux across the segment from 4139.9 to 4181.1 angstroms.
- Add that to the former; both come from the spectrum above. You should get 38.6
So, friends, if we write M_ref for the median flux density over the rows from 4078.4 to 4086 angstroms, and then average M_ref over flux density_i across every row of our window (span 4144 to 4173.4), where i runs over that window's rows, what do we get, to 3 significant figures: 1.02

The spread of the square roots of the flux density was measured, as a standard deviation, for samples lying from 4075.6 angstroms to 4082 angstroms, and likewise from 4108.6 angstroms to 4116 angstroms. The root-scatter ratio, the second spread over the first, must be 2.5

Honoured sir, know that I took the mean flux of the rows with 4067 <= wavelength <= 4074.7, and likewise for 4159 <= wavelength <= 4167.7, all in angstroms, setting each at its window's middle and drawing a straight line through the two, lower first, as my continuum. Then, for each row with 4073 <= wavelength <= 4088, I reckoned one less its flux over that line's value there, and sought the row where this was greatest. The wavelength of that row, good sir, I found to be 4073.26 angstroms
